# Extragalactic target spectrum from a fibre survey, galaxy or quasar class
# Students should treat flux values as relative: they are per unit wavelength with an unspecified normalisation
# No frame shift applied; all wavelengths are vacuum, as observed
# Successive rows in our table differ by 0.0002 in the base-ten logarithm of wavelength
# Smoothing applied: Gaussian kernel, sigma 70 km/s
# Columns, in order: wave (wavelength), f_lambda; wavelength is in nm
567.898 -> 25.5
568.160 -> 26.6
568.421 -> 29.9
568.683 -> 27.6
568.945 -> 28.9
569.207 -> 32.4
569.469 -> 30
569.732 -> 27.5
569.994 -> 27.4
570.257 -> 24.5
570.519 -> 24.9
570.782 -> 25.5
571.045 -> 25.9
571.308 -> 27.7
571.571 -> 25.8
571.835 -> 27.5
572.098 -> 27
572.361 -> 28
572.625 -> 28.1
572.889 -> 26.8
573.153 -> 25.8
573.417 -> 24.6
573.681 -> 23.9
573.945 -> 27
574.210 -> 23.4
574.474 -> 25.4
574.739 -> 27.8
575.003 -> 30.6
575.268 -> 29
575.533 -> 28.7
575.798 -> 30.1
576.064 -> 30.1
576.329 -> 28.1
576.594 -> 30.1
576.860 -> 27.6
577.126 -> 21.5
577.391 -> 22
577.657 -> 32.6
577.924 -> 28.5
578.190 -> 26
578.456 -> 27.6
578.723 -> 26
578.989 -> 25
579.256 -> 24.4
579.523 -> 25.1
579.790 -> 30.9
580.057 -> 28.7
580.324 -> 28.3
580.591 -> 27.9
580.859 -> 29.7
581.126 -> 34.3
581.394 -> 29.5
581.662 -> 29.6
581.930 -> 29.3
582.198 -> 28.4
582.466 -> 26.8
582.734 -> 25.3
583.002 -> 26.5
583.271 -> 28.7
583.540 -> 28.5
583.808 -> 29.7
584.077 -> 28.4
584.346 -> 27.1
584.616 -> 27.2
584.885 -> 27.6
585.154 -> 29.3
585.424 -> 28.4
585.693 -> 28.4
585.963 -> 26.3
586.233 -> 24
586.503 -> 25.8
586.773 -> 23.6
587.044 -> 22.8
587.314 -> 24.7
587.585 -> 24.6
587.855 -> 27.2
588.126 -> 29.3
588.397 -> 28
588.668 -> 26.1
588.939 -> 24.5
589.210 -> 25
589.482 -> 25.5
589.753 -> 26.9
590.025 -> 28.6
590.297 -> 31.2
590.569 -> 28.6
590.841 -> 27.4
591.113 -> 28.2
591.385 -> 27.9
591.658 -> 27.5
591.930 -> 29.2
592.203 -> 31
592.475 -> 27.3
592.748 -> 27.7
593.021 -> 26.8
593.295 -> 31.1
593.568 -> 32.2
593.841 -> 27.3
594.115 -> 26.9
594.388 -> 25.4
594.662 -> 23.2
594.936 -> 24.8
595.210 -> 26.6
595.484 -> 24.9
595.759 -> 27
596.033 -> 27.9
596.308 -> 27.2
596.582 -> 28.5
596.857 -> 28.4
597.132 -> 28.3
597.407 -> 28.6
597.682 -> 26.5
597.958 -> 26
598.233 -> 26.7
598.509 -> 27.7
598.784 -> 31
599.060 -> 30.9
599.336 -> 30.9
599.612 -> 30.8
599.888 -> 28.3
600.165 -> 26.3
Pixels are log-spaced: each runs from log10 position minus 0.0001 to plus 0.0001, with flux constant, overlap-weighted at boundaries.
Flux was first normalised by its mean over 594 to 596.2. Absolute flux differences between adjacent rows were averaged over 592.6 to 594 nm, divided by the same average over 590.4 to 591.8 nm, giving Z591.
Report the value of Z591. 4.1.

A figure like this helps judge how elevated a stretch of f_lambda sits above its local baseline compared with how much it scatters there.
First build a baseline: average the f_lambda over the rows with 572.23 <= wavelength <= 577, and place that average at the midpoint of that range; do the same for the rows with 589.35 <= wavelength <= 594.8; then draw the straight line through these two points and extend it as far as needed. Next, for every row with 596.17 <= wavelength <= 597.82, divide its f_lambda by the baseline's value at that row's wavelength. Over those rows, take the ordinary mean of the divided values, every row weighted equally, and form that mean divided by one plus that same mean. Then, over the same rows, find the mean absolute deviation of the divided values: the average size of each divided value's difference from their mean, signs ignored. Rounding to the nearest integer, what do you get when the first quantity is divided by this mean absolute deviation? 20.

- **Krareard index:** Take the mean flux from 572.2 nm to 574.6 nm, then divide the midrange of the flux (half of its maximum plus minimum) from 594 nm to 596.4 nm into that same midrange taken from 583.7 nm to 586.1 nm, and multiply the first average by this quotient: 28.4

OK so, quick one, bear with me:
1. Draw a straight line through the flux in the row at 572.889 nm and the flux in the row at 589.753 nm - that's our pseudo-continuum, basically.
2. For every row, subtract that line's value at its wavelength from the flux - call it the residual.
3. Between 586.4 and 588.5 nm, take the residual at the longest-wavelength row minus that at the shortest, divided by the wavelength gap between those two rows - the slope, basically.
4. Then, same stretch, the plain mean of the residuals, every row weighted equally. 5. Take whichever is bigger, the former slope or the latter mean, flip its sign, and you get -1.2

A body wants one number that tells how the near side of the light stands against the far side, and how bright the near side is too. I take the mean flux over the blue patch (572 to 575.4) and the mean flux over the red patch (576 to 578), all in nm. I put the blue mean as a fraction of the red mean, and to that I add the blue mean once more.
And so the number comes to 27.7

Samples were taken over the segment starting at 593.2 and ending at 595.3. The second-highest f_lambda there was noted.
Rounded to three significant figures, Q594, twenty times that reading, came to 622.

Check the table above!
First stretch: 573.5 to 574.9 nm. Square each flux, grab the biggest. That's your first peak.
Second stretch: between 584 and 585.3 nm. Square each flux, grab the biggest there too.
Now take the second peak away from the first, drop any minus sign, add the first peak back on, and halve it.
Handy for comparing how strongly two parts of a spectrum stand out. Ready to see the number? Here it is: 429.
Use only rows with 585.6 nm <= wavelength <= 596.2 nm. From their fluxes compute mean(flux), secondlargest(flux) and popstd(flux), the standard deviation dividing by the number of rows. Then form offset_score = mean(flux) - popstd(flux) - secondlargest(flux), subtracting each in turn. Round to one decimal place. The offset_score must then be -6.5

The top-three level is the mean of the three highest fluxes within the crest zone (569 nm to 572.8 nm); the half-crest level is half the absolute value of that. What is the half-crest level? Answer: 15.1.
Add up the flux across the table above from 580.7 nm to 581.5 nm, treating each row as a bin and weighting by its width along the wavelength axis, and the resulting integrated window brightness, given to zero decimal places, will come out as 25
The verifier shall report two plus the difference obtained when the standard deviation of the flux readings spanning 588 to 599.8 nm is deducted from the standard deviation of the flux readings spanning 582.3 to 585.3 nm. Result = 1.2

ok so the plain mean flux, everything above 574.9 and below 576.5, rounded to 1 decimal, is 29.4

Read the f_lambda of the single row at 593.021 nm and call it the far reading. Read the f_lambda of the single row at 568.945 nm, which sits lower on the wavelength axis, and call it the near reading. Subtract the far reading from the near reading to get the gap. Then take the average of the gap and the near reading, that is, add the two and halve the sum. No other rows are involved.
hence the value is 15.5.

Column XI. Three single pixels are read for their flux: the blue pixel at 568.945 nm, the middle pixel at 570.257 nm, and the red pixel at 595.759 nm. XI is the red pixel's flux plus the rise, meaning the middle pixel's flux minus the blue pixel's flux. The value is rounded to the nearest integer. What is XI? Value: 23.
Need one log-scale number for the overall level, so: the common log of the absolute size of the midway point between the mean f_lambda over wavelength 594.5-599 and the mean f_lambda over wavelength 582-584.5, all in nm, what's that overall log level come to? 1.438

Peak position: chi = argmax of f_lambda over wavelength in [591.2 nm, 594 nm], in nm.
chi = 593.568 nm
